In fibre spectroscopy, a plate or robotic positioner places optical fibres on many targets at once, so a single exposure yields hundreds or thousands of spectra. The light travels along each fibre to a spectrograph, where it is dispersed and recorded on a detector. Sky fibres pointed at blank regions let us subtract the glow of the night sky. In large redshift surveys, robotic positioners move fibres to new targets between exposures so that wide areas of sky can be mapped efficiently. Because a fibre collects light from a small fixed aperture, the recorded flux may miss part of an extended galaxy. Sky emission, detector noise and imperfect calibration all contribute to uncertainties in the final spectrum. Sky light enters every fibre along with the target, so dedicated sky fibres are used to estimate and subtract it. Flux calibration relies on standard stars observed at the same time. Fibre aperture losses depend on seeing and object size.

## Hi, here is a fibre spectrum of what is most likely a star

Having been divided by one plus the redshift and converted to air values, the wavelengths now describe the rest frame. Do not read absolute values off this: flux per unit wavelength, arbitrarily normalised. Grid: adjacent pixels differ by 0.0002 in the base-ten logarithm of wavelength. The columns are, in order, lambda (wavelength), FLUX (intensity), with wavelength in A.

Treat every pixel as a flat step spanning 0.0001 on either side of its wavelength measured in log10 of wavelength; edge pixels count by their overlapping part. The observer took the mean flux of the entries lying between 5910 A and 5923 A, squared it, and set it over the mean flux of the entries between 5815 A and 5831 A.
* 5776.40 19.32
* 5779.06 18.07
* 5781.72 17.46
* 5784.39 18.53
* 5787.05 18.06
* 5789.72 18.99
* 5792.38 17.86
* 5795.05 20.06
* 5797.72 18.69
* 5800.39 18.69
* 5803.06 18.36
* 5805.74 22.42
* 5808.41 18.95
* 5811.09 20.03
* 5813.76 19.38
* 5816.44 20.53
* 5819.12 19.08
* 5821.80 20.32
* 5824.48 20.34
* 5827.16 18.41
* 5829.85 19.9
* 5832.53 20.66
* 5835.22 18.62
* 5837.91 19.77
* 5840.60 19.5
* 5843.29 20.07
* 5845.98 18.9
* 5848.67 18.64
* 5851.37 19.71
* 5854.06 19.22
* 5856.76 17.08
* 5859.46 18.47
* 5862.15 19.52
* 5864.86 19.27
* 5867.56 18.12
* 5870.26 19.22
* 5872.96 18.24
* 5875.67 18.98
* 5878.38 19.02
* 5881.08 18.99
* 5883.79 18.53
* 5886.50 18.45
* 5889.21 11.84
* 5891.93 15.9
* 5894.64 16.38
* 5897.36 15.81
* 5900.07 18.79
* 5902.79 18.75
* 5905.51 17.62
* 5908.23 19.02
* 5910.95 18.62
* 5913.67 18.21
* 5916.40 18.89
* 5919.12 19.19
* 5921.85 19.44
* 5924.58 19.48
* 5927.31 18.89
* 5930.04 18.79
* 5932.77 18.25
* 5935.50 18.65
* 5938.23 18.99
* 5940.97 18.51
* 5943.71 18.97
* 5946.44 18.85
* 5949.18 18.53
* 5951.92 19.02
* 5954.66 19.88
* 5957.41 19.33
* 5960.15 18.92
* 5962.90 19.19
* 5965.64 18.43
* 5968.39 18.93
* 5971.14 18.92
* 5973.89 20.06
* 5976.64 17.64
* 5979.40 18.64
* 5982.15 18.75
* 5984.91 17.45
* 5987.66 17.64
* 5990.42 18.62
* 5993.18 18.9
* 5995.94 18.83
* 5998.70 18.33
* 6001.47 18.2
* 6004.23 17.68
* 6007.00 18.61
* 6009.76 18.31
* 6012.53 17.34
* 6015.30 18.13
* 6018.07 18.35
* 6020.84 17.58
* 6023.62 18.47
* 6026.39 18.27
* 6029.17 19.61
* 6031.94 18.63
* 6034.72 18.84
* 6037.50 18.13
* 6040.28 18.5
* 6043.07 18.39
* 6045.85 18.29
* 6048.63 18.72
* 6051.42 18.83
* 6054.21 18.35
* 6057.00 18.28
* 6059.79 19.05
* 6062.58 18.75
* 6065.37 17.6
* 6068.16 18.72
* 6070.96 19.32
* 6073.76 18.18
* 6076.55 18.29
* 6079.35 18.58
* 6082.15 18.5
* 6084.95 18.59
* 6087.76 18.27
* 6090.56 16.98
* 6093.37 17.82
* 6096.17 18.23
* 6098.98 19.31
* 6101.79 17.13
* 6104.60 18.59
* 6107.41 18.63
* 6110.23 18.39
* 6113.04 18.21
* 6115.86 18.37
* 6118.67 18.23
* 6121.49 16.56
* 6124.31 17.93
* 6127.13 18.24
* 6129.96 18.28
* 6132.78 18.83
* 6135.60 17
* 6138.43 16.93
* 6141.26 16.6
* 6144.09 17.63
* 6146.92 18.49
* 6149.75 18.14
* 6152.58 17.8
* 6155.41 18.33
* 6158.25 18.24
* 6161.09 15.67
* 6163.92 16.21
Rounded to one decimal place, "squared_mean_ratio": 18.0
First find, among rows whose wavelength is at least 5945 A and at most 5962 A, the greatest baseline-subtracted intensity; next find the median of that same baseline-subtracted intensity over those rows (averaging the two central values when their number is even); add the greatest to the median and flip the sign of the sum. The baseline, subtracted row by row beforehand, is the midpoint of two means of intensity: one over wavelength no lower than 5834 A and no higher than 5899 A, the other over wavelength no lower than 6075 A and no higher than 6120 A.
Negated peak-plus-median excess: -2.3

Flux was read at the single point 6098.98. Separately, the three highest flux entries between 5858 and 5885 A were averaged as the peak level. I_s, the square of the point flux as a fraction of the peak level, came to 1.00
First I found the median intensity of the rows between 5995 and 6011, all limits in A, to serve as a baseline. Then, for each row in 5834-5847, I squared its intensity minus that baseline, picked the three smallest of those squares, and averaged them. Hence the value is 0.61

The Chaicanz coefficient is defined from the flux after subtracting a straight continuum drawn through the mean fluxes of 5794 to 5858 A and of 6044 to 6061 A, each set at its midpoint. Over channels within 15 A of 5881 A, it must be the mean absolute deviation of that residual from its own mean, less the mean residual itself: 3.2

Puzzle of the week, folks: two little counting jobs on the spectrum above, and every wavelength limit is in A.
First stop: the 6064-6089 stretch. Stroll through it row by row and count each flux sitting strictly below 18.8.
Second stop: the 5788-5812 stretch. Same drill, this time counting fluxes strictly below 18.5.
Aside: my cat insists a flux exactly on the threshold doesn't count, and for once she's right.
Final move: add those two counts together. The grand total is 10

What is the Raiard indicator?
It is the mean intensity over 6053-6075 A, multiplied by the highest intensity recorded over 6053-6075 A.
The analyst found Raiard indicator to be 358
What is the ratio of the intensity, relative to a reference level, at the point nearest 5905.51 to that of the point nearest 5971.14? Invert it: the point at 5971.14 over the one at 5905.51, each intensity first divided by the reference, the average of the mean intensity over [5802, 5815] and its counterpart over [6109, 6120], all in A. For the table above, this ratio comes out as 1.07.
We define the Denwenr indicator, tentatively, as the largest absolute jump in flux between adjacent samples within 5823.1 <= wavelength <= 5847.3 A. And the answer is 2.0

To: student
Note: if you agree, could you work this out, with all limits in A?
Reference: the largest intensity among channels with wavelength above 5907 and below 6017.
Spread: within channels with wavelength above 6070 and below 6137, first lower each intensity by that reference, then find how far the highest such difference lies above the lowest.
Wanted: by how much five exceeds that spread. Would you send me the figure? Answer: 2.2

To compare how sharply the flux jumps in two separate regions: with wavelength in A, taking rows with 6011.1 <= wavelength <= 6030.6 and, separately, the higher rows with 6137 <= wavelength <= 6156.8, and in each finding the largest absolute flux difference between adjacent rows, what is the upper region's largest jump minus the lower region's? -0.3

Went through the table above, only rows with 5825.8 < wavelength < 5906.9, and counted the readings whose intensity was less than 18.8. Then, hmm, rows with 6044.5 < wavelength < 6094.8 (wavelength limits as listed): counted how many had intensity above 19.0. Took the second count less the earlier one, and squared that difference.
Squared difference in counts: 196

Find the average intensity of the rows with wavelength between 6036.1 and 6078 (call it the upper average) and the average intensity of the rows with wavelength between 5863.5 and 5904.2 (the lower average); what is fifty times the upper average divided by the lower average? 52.1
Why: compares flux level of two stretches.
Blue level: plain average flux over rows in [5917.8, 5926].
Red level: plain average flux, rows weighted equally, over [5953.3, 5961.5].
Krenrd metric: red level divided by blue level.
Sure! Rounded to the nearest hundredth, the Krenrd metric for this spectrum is 1.00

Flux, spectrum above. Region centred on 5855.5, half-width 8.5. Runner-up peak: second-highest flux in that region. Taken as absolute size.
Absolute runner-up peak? 19.5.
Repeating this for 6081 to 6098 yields 18.5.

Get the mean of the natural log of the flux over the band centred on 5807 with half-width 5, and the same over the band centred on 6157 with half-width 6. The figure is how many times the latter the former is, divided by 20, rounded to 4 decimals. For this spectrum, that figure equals 0.0523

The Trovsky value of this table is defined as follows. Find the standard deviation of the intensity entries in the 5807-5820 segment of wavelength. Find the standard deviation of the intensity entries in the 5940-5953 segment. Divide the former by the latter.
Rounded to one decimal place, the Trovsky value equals 2.8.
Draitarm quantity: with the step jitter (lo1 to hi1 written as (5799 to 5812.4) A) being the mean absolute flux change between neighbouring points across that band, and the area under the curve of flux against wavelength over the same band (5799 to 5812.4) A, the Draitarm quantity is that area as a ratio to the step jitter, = 118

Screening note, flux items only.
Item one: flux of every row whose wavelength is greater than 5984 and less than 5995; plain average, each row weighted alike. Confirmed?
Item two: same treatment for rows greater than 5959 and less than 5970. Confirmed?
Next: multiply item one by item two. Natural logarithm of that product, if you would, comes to 5.84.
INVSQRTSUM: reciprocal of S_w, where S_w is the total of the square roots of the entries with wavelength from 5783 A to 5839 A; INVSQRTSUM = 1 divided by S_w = 0.011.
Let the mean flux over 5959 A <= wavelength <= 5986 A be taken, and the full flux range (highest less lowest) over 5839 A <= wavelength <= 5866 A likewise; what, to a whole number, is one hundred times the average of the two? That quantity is 1084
